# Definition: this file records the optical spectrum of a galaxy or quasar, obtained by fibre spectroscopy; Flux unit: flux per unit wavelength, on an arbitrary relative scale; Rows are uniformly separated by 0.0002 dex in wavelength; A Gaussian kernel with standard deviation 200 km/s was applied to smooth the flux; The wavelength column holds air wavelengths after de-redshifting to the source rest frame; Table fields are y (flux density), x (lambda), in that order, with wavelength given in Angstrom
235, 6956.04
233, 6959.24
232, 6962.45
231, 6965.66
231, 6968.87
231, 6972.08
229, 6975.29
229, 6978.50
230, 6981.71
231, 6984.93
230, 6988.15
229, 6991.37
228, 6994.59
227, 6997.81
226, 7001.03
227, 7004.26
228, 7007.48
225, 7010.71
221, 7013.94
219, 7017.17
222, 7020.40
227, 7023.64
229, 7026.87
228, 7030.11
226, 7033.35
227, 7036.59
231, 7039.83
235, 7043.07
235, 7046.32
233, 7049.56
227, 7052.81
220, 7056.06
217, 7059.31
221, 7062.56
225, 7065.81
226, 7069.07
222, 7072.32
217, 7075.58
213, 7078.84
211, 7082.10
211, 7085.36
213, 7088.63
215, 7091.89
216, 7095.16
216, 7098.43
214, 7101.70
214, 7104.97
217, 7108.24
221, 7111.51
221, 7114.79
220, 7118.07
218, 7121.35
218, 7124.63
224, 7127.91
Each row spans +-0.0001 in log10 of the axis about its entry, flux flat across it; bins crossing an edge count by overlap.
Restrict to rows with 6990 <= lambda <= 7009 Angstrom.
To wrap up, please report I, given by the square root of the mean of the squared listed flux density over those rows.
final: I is 228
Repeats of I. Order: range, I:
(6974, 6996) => 229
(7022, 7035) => 228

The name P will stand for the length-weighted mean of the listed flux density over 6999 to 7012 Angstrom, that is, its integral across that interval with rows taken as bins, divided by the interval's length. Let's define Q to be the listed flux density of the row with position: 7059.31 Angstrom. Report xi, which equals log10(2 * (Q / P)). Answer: 0.282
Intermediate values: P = 227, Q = 217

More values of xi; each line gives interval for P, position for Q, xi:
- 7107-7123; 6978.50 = 0.320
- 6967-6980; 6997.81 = 0.295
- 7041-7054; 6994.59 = 0.292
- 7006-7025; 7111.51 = 0.296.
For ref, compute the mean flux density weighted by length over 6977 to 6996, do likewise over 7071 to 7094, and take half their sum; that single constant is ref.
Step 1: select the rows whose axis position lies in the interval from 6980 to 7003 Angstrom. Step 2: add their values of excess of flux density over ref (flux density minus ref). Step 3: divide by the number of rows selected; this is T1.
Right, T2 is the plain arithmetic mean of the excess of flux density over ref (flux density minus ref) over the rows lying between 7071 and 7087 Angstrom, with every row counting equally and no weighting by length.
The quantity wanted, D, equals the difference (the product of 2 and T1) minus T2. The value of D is 21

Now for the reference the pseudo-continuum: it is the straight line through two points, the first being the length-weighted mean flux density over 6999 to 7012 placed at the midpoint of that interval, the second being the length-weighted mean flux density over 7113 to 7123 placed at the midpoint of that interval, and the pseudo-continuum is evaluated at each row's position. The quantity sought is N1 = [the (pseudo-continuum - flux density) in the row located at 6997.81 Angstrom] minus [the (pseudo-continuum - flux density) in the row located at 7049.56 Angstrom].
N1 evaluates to 9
